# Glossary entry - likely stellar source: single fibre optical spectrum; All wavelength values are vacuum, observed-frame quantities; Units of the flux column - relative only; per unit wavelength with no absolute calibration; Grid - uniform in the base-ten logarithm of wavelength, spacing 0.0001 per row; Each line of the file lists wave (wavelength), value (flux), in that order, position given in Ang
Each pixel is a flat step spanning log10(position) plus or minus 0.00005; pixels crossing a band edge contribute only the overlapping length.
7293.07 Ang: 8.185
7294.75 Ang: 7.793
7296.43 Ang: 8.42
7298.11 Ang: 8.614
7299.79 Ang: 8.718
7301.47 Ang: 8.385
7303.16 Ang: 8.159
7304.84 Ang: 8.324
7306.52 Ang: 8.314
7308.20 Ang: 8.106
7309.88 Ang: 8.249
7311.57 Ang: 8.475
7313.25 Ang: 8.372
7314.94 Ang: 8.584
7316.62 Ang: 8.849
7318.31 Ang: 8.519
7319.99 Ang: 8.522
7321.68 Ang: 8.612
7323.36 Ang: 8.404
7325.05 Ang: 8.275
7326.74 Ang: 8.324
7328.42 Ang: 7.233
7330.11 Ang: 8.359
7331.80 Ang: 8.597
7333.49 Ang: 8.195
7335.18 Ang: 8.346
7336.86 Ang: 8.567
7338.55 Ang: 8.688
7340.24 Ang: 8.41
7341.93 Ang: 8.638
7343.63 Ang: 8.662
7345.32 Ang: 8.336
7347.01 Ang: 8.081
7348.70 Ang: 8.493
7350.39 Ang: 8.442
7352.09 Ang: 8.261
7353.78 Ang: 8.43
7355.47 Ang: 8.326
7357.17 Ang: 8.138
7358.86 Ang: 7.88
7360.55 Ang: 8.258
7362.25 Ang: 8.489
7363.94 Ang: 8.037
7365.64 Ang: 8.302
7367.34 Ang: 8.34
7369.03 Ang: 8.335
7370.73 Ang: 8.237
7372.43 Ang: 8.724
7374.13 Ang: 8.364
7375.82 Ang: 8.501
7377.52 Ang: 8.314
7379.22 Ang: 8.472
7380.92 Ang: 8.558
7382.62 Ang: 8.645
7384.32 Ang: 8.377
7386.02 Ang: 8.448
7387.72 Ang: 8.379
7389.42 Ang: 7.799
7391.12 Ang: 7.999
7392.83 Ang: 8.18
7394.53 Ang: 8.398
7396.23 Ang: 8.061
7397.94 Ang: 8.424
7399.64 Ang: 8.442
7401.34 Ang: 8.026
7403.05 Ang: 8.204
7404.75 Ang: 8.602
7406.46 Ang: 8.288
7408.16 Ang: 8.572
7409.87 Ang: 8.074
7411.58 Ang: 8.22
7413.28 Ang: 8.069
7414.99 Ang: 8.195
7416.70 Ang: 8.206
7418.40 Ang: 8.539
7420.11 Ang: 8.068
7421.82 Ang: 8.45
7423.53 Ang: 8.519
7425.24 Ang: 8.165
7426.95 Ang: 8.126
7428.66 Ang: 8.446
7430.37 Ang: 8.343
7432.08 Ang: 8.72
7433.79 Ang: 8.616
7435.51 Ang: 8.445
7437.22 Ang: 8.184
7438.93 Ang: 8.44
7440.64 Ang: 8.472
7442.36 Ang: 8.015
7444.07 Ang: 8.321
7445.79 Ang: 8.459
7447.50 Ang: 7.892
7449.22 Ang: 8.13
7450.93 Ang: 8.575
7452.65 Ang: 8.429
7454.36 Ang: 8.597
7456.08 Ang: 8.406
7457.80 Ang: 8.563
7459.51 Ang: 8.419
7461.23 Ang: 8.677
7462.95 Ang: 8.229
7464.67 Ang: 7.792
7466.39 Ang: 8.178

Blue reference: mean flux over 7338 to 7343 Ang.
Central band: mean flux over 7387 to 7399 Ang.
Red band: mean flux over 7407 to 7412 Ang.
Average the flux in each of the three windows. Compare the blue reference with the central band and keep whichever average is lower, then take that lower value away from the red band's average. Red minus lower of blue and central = 0.11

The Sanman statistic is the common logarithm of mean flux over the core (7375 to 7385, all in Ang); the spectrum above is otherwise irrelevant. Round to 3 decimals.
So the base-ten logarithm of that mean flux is 0.928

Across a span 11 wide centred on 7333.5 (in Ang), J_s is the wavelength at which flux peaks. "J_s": 7338.55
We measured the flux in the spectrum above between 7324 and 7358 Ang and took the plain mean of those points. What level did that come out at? 8.34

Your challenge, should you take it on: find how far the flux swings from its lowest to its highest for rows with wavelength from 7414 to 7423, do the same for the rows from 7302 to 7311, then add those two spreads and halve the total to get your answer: 0.34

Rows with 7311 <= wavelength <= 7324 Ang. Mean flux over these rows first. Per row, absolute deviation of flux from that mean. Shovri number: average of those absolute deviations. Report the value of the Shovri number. 0.10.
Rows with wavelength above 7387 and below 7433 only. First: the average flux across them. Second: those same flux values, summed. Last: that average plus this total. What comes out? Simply 232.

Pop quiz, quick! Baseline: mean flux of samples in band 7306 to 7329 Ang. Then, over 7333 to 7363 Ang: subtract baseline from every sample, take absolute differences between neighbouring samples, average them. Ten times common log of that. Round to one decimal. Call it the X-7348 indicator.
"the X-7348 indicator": -6.8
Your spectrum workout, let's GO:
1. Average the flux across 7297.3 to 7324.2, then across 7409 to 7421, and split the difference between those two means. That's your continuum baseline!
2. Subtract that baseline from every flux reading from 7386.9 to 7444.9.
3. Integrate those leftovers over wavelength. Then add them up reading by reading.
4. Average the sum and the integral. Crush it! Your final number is -1.3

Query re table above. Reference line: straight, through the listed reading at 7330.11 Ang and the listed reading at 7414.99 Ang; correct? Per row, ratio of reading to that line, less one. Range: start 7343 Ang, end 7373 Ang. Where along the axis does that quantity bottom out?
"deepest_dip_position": 7358.86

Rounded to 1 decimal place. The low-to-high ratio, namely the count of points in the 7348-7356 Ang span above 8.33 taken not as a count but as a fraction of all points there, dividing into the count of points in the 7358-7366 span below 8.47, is 6.7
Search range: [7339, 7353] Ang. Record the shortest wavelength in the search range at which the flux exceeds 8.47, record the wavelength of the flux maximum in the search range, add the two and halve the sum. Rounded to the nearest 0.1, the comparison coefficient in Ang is 7342.8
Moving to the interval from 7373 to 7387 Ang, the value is 7379.2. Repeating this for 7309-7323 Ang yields 7314.1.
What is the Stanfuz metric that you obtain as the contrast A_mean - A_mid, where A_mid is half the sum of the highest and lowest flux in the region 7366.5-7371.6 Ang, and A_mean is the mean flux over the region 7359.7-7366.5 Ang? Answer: 0.0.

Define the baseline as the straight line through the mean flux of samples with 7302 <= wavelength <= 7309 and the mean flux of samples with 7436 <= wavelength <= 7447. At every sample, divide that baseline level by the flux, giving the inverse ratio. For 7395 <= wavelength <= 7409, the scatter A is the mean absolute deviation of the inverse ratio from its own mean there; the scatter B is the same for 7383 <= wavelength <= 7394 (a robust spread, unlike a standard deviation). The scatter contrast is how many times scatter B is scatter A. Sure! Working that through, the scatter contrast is 1.17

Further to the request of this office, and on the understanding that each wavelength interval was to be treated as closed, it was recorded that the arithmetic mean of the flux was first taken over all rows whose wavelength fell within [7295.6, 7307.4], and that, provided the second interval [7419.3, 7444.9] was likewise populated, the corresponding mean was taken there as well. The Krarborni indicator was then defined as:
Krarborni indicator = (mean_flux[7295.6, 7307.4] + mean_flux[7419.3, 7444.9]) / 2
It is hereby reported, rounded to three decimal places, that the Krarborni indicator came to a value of 8.387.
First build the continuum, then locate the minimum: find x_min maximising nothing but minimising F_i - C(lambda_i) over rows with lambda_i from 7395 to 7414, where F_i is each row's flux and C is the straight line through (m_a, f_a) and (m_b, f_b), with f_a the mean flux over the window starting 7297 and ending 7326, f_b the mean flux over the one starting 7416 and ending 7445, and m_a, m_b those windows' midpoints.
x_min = 7401.34 Ang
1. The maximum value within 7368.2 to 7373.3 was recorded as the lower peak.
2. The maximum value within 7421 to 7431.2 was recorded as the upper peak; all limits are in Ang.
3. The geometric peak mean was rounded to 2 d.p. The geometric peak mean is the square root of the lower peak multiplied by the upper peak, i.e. 8.62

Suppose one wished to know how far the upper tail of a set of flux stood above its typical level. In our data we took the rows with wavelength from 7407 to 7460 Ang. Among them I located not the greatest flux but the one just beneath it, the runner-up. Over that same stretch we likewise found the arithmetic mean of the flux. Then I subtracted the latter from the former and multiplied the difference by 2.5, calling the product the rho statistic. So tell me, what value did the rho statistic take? 0.68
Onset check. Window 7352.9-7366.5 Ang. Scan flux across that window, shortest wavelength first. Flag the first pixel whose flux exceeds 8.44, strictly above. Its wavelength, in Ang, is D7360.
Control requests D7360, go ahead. 7362.25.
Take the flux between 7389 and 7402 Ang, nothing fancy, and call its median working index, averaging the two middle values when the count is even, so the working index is 8.12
